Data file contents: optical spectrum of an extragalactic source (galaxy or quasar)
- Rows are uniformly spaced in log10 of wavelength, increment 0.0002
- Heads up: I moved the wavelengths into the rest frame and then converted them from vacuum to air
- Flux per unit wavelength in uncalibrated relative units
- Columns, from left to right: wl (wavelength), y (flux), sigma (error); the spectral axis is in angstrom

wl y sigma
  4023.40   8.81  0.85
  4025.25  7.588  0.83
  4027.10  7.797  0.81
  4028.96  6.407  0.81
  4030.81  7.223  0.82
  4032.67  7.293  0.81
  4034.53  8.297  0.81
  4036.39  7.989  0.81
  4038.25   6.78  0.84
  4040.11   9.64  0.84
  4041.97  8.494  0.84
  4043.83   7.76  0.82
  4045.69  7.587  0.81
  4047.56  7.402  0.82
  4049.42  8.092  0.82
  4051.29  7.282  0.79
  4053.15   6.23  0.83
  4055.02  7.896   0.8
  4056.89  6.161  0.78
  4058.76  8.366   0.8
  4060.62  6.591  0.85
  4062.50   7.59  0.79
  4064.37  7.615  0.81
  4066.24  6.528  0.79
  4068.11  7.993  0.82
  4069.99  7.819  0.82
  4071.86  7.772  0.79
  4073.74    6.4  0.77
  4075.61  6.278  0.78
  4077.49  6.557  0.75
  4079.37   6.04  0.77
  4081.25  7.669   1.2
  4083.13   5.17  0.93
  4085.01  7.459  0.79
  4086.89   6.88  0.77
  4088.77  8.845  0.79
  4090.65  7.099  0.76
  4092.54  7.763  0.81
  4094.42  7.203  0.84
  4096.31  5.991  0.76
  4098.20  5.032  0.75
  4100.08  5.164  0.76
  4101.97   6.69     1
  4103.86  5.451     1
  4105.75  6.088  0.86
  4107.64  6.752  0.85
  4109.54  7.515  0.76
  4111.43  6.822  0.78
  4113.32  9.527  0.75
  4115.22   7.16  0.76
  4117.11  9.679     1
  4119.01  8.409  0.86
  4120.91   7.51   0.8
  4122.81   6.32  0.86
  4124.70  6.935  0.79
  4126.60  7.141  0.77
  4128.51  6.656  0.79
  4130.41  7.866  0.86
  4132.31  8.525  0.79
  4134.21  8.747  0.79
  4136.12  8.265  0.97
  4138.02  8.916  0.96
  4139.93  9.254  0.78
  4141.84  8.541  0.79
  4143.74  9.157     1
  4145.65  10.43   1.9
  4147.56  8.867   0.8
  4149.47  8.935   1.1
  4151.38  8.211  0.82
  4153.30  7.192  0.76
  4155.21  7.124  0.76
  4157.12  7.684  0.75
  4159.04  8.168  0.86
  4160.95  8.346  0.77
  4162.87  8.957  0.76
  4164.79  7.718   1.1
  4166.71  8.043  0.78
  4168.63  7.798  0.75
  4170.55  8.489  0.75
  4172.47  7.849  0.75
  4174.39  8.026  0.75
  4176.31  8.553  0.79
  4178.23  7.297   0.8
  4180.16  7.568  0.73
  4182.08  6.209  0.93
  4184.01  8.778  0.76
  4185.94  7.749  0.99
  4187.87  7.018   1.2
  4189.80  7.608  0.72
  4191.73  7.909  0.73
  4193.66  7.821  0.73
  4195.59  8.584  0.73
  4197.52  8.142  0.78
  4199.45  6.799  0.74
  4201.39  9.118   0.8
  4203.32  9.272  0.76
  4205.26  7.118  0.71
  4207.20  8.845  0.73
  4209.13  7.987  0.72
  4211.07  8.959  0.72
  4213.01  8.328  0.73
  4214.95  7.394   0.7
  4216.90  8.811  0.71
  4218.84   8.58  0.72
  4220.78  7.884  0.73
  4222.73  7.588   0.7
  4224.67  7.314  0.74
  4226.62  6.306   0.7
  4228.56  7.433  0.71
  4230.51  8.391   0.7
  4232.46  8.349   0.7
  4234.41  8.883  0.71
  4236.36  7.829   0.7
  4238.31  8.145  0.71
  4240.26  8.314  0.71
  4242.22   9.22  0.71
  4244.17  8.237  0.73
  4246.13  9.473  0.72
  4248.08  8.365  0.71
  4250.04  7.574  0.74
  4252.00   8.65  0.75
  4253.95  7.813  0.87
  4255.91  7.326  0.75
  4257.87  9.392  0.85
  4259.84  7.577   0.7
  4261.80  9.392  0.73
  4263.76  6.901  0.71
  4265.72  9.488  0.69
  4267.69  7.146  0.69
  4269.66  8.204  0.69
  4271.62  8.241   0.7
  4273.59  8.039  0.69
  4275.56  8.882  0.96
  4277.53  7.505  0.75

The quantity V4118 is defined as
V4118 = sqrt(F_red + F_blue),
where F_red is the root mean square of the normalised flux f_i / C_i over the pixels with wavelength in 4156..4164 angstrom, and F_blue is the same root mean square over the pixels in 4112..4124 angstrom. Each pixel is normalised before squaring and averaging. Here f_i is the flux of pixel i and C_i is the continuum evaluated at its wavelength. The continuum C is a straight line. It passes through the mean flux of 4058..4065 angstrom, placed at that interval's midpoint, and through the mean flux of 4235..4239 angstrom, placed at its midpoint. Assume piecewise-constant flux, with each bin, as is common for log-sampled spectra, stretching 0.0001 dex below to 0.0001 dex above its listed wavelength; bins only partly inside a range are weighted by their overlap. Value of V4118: 1.46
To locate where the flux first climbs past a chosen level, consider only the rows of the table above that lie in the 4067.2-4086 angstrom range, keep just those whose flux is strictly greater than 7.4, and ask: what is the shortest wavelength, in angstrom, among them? 4068.11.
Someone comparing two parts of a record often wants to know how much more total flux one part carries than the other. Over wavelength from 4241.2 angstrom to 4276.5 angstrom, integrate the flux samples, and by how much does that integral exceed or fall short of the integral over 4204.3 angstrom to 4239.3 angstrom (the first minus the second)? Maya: 14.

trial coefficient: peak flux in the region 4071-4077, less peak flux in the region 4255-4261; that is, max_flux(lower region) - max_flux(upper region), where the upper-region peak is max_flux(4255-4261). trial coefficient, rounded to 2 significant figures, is -1.6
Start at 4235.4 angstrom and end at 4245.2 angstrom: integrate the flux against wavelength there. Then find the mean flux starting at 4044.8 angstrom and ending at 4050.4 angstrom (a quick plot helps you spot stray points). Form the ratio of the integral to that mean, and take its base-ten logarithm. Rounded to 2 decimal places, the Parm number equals 1.03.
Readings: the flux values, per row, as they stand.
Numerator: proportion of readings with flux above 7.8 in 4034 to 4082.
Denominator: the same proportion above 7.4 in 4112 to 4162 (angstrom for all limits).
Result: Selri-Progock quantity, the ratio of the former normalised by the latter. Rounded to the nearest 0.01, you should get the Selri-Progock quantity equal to 0.47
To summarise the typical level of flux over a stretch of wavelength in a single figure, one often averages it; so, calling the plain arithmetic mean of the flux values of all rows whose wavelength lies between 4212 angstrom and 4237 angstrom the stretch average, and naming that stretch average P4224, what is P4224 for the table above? 7.9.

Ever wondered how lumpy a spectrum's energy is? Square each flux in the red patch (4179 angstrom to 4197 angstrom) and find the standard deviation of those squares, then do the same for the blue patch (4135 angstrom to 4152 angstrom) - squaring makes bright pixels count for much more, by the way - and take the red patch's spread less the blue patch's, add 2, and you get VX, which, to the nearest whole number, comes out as 1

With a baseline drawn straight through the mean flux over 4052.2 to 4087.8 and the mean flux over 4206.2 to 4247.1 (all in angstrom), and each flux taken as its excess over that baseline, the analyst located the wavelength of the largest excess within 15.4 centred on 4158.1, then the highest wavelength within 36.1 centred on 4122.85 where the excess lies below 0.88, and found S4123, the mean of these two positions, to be 4149.5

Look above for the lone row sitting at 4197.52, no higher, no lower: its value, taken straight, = 8.142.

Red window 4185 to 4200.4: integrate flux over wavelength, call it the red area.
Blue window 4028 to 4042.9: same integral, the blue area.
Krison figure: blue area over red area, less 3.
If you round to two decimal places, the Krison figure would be -2.03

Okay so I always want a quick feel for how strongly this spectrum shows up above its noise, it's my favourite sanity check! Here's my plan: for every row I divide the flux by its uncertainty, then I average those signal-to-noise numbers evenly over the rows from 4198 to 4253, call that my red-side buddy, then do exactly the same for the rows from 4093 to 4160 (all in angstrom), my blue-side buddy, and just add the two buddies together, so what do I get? 20.3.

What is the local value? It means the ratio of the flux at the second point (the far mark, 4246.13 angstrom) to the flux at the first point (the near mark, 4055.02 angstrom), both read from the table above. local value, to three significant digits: 1.20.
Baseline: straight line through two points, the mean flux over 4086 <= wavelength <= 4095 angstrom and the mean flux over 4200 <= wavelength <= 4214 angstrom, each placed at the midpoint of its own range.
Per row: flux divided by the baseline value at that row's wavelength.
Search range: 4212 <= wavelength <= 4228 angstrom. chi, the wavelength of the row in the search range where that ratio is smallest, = 4226.62 angstrom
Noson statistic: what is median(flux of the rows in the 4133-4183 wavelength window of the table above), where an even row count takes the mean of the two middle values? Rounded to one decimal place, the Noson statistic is 8.2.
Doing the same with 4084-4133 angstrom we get 7.1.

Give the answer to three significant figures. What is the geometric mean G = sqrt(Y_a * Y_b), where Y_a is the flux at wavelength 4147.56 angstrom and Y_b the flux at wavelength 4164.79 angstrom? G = 8.27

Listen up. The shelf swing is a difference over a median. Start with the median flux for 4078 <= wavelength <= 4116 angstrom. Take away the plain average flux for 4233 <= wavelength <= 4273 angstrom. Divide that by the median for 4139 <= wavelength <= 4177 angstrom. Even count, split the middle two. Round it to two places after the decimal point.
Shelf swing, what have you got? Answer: -0.18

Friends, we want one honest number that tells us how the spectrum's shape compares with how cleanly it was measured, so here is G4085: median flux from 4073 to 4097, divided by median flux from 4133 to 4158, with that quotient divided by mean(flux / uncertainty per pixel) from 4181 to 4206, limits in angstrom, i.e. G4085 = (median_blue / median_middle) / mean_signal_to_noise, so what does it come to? 0.079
